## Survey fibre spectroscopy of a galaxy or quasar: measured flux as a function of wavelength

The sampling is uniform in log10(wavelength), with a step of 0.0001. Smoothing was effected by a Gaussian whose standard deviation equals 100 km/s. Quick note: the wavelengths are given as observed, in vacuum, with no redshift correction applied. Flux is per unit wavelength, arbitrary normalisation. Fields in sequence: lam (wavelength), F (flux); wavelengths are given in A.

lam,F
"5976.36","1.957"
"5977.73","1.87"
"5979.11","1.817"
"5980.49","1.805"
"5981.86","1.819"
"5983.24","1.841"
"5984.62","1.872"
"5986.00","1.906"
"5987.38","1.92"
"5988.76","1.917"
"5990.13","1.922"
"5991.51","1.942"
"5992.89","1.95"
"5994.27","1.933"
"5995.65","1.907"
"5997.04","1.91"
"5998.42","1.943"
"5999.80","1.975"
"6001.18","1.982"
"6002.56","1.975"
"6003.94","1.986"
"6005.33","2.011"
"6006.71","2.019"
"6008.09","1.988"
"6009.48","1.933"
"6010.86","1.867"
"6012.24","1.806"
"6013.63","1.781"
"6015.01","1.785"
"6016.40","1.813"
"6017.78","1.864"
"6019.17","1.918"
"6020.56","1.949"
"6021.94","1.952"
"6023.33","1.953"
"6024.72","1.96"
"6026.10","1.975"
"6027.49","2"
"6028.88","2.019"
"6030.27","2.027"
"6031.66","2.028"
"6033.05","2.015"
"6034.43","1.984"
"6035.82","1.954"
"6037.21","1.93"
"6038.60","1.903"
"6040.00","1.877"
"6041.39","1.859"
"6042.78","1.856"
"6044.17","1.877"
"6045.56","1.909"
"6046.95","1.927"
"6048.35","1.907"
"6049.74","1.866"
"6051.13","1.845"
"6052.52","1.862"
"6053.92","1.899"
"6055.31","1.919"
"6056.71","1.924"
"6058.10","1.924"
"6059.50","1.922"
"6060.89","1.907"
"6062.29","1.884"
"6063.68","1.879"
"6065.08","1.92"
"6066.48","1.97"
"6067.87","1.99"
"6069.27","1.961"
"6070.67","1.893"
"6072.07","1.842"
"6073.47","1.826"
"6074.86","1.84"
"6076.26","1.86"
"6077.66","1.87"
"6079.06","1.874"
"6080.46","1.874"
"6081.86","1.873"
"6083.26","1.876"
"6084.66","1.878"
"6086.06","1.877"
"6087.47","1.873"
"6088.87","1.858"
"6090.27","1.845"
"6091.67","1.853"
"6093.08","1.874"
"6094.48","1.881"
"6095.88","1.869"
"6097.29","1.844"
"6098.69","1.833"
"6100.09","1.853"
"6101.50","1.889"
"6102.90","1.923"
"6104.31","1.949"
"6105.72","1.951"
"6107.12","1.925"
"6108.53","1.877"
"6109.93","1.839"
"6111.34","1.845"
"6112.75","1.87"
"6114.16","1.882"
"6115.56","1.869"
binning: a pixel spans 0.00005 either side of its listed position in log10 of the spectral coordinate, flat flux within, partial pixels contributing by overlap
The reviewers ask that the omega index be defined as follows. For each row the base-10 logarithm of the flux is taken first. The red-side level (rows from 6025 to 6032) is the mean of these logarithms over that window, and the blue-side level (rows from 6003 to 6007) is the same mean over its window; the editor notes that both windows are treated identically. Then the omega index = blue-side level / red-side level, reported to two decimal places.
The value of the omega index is 1.00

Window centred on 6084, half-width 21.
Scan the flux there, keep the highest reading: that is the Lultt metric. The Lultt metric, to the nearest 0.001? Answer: 1.990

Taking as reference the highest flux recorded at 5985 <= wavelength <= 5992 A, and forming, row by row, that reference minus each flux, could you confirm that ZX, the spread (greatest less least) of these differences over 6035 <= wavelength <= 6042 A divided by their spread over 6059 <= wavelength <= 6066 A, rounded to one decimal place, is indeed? 2.2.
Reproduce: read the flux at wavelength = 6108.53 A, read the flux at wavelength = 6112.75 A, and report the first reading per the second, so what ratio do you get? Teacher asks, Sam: 1.00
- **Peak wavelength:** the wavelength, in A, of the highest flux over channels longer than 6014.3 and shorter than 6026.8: 6026.10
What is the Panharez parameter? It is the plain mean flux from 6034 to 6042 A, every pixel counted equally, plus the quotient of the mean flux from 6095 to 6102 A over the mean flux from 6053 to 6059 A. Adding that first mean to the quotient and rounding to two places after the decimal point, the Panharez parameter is 2.89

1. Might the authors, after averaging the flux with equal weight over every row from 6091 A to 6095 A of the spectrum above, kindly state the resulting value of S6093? 1.87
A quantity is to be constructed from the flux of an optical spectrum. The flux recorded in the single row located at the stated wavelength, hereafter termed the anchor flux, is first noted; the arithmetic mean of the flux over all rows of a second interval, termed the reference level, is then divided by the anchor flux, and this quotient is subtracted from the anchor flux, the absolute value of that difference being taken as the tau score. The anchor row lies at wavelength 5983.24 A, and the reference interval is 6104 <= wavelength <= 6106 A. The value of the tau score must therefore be 0.78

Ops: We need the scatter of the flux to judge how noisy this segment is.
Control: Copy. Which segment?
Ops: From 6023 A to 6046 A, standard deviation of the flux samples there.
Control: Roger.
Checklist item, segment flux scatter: 0.06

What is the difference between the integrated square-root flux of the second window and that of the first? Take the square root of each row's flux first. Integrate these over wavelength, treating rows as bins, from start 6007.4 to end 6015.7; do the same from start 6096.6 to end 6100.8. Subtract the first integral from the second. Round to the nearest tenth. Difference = -5.6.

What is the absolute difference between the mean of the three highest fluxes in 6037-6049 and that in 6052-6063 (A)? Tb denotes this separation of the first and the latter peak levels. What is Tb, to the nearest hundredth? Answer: 0.00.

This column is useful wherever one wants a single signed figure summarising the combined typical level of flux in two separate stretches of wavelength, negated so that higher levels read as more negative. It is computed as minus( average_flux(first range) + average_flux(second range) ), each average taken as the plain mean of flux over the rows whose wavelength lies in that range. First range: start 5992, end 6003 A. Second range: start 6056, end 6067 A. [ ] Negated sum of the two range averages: -3.86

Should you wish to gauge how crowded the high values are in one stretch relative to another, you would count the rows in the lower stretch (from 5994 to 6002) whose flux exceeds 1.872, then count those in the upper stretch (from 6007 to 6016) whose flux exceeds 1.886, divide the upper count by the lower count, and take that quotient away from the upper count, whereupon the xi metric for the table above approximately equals 1.7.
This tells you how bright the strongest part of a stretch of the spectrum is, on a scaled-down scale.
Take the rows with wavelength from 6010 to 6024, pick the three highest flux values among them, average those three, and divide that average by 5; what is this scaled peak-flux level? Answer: 0.390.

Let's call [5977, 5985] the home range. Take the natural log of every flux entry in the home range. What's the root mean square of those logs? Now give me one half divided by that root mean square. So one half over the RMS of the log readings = 0.82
